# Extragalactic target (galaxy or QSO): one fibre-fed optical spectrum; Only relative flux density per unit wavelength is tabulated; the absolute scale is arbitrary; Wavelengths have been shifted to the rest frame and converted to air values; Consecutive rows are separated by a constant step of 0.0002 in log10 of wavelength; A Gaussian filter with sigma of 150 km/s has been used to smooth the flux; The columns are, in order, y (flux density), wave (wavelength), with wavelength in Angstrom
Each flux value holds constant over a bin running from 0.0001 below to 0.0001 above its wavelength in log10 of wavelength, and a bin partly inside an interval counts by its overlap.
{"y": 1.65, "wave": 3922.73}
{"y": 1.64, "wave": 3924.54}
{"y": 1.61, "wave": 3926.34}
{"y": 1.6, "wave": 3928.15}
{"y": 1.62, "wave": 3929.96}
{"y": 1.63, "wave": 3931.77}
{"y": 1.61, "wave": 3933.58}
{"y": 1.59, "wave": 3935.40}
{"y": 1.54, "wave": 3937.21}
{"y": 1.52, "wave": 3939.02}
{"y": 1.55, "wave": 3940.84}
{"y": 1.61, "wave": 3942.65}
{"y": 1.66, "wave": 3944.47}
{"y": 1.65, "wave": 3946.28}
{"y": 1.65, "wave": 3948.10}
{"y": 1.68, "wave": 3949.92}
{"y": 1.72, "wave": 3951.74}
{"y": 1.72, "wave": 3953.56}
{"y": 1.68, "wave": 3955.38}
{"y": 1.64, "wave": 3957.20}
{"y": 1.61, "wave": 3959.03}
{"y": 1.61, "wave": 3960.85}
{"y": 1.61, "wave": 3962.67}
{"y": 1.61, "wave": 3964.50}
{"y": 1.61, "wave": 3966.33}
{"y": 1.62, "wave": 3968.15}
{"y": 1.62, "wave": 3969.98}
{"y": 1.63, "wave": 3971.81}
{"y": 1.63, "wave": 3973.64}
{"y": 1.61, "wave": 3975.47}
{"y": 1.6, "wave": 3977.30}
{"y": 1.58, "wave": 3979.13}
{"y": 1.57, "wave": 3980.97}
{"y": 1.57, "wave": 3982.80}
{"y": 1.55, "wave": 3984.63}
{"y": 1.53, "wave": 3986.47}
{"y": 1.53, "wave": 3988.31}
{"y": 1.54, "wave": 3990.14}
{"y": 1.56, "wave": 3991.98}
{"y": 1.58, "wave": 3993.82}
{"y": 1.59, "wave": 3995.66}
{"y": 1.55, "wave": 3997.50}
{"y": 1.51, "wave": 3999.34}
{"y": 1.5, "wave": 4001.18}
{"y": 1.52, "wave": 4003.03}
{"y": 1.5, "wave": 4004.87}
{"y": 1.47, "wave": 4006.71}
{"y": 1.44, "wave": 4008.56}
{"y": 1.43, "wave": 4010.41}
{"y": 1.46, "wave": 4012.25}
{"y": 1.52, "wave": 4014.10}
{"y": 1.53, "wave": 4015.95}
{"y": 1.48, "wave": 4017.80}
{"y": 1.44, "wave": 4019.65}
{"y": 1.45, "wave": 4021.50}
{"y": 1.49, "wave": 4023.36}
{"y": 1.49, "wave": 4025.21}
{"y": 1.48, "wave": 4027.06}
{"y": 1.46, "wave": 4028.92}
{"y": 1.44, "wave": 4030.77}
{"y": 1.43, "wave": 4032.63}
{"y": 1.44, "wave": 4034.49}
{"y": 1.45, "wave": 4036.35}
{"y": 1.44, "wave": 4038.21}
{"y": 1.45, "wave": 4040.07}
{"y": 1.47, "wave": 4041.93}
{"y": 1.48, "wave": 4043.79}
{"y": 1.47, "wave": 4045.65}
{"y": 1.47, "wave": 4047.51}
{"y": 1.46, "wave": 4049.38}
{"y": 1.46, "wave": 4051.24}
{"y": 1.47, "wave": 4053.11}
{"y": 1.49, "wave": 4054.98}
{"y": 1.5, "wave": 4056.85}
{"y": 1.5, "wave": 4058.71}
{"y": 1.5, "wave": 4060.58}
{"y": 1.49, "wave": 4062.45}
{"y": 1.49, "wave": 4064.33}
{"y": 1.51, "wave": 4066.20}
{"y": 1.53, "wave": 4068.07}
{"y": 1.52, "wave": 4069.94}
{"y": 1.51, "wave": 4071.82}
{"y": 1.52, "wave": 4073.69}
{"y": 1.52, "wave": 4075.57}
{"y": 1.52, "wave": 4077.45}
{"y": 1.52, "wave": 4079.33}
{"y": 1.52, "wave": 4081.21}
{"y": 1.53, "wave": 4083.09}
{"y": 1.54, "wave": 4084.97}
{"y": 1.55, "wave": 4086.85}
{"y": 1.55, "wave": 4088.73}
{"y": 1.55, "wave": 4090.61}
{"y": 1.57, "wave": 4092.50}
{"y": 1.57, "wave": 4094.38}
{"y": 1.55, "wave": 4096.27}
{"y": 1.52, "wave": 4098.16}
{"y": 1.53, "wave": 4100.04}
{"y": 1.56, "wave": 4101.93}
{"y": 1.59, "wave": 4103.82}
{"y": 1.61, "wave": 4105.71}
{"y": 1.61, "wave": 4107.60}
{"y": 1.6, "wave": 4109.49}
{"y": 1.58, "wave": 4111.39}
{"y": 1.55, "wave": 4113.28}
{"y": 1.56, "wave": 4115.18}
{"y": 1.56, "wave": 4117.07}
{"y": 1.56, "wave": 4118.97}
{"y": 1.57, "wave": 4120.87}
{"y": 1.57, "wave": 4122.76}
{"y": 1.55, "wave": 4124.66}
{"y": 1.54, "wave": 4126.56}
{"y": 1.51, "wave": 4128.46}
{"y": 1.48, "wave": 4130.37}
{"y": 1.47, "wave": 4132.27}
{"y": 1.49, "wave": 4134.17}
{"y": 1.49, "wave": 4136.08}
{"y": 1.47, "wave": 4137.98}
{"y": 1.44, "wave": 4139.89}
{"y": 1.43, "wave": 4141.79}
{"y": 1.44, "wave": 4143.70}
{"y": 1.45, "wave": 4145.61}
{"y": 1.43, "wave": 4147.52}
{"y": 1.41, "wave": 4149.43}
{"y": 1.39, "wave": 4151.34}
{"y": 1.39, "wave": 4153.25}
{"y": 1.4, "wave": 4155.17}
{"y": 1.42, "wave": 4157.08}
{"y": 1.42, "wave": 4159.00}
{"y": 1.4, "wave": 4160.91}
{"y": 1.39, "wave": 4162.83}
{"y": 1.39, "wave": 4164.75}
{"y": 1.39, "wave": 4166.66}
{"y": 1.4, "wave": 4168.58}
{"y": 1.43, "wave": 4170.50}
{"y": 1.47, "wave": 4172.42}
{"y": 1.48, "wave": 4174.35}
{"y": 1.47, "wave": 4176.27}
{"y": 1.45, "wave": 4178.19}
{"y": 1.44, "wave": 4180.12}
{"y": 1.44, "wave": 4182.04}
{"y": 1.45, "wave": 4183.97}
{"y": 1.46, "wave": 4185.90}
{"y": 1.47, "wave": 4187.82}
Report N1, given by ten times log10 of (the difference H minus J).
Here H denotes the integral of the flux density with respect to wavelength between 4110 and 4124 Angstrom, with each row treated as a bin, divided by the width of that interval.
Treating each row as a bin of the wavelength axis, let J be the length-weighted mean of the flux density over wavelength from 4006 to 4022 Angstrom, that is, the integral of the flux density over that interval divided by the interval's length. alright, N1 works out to -10.2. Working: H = 1.56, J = 1.469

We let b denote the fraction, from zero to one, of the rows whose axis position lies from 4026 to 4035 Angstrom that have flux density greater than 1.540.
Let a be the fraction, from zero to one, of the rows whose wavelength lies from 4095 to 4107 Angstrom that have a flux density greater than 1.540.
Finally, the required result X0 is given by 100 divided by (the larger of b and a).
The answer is 150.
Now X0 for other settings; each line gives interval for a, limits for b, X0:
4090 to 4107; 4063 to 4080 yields 129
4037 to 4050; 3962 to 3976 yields 100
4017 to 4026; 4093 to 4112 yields 125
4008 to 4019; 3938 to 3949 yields 120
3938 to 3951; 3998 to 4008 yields 117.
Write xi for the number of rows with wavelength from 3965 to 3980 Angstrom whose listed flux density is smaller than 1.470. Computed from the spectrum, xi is 0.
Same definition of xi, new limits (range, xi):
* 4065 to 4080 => 0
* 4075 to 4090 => 0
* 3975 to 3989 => 0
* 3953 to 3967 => 0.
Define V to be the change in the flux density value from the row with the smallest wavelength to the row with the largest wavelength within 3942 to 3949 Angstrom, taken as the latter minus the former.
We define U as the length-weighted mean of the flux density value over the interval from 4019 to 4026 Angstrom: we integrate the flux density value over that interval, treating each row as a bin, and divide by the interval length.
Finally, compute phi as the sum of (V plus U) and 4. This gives 5.51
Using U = 1.47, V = 0.04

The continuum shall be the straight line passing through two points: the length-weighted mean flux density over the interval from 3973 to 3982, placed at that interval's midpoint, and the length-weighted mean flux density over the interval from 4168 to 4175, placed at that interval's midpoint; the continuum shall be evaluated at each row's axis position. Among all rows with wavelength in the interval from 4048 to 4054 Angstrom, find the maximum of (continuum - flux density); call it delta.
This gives 0.080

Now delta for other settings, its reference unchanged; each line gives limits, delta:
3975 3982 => 0.024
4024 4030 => 0.096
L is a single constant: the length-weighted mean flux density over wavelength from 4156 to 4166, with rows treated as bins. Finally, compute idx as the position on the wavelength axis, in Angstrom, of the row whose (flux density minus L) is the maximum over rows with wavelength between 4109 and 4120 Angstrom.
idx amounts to 4109.49 Angstrom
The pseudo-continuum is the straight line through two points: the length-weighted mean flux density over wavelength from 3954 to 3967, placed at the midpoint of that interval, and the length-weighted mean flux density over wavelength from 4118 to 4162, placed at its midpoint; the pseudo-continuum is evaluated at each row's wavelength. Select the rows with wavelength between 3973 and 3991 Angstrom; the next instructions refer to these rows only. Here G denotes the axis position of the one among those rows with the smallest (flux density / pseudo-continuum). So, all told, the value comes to 3986.47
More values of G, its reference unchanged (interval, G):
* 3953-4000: 3999.34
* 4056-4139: 4062.45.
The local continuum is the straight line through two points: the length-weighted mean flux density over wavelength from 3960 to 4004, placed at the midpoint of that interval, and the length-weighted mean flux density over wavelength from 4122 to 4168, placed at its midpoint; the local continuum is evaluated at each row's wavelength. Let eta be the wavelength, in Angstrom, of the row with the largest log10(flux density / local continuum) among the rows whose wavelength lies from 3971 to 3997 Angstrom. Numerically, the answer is 3973.64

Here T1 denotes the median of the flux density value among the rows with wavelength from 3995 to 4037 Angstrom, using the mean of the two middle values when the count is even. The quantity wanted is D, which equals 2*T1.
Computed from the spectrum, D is 2.96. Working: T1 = 1.48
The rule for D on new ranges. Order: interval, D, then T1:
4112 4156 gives 2.96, 1.48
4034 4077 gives 2.98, 1.49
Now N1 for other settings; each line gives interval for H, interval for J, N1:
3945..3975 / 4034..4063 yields -7.7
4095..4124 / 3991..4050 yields -10.7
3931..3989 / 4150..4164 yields -6.8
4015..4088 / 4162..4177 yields -12.2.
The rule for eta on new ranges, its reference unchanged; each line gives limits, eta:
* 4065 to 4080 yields 4068.07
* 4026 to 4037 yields 4027.06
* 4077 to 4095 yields 4094.38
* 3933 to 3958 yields 3953.56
